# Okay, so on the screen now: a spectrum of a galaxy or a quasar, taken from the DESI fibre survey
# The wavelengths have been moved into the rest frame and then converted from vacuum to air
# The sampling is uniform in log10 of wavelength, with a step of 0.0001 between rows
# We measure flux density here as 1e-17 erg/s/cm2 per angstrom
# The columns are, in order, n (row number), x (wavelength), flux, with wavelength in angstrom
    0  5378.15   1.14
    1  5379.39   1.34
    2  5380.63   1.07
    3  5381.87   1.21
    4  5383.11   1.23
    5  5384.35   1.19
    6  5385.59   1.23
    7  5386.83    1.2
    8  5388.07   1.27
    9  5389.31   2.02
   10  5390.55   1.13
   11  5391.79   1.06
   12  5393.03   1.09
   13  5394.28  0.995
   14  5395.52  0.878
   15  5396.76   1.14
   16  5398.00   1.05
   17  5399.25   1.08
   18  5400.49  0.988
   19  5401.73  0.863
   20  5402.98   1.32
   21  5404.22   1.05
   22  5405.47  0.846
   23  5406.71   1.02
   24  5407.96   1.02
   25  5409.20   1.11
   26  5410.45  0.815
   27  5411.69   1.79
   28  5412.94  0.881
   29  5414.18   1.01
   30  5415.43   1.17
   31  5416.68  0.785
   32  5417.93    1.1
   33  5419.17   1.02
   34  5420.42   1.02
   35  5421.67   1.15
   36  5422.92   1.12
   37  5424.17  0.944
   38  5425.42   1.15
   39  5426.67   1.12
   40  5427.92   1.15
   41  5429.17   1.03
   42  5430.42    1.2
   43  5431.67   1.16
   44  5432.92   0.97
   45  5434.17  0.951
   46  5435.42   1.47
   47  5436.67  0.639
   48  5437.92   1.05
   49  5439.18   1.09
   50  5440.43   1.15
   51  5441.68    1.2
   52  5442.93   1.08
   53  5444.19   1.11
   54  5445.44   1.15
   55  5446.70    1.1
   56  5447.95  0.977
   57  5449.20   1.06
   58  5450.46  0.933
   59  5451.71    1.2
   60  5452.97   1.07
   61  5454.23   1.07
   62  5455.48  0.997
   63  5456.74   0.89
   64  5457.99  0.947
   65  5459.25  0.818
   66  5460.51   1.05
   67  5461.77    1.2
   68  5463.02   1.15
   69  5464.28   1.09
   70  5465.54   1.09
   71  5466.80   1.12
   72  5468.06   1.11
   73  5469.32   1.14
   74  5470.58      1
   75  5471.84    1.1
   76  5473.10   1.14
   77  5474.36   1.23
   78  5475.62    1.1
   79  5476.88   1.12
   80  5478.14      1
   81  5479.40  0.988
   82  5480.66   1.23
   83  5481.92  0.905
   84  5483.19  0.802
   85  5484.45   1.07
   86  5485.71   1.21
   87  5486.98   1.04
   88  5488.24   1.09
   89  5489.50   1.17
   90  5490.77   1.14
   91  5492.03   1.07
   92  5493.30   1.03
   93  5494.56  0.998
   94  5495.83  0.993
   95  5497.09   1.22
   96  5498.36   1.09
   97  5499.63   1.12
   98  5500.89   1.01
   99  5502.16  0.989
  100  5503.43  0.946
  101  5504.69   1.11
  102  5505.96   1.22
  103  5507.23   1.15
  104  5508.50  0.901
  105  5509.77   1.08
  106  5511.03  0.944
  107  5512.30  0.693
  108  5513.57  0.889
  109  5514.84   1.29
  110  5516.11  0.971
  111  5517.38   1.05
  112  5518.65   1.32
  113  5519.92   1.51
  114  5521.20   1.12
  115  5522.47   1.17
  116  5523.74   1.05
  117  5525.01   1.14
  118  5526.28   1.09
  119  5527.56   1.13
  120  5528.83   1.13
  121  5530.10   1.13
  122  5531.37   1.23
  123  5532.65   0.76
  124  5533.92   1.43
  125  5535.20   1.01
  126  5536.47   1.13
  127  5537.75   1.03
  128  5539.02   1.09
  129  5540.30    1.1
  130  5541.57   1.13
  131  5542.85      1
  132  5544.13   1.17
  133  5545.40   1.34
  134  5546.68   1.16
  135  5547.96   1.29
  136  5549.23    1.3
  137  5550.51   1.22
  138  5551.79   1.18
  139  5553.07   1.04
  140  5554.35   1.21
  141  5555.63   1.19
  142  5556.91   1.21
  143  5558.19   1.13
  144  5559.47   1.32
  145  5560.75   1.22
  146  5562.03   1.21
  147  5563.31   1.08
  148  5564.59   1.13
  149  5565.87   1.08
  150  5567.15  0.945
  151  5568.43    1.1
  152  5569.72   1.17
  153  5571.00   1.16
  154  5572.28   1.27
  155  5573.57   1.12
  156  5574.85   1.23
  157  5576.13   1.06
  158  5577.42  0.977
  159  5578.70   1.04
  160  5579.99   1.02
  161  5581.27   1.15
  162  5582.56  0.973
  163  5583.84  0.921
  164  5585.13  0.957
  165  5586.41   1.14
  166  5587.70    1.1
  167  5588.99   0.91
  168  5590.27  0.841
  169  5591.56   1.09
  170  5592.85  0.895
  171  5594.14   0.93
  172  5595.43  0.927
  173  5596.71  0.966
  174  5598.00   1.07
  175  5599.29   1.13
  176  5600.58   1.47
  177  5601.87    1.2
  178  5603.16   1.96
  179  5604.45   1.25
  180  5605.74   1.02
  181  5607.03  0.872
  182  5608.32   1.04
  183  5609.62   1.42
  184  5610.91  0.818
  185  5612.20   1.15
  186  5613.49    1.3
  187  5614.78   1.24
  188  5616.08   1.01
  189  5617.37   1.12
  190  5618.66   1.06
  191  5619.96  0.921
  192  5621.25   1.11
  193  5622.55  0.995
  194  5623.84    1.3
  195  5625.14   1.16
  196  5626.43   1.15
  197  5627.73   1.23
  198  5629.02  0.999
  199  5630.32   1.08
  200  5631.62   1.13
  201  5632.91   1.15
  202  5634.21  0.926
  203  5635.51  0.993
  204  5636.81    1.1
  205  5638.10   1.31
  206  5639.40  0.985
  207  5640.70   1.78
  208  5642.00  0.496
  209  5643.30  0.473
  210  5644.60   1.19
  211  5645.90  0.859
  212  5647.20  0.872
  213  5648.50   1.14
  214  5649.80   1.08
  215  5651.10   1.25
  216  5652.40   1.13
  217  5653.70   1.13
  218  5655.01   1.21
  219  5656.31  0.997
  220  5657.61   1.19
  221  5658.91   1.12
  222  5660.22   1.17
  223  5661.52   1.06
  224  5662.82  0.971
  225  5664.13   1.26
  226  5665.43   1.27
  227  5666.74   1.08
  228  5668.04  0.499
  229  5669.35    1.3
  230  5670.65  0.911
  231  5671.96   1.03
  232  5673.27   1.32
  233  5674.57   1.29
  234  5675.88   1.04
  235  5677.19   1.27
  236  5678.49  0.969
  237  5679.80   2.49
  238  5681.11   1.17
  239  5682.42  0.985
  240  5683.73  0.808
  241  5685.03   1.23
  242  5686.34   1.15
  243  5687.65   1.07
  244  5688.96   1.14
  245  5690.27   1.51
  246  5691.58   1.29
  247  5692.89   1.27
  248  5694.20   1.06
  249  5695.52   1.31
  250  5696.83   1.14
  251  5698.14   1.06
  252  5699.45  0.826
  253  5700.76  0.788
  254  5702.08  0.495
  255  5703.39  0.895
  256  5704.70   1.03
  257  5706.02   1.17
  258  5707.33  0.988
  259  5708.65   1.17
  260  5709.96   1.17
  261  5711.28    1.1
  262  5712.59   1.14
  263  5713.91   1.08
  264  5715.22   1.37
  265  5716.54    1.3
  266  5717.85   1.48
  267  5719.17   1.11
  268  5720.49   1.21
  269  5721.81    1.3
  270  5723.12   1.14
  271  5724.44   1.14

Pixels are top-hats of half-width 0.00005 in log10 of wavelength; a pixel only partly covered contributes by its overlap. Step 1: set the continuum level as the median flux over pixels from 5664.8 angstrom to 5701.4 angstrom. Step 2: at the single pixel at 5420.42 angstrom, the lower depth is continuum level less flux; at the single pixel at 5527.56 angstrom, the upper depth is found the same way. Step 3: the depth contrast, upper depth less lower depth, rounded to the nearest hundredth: -0.11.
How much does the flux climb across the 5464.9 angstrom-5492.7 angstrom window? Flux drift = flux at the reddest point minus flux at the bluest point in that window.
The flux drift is -0.02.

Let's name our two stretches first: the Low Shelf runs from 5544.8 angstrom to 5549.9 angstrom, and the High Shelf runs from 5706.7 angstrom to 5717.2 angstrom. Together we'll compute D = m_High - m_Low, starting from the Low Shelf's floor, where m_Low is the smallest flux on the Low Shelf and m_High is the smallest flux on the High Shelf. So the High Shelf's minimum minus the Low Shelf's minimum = -0.17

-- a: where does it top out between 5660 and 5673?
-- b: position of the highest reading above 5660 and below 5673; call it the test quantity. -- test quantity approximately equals 5669.35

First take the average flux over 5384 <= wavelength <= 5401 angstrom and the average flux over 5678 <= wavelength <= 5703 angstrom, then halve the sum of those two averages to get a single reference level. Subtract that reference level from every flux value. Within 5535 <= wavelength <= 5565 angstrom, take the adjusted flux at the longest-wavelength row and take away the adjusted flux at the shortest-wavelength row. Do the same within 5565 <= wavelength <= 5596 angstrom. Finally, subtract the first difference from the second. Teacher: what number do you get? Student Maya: -0.27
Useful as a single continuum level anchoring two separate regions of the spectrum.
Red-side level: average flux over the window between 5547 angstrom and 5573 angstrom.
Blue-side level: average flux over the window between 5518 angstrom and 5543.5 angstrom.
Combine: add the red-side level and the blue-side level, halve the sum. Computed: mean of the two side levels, 1.15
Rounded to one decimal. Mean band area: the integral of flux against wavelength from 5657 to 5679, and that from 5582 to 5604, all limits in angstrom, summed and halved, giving 24.1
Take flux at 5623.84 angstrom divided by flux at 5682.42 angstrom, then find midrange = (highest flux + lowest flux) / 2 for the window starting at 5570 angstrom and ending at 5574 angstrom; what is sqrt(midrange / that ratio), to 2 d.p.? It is 0.95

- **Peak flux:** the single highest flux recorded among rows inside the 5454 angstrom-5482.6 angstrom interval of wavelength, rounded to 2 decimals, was 1.23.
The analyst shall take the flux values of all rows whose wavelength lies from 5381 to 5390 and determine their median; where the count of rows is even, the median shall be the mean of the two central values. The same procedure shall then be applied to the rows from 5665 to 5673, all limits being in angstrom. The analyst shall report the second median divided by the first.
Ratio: 0.86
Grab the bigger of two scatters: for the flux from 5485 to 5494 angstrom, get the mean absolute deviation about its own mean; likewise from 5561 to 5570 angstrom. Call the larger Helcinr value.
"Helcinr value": 0.058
